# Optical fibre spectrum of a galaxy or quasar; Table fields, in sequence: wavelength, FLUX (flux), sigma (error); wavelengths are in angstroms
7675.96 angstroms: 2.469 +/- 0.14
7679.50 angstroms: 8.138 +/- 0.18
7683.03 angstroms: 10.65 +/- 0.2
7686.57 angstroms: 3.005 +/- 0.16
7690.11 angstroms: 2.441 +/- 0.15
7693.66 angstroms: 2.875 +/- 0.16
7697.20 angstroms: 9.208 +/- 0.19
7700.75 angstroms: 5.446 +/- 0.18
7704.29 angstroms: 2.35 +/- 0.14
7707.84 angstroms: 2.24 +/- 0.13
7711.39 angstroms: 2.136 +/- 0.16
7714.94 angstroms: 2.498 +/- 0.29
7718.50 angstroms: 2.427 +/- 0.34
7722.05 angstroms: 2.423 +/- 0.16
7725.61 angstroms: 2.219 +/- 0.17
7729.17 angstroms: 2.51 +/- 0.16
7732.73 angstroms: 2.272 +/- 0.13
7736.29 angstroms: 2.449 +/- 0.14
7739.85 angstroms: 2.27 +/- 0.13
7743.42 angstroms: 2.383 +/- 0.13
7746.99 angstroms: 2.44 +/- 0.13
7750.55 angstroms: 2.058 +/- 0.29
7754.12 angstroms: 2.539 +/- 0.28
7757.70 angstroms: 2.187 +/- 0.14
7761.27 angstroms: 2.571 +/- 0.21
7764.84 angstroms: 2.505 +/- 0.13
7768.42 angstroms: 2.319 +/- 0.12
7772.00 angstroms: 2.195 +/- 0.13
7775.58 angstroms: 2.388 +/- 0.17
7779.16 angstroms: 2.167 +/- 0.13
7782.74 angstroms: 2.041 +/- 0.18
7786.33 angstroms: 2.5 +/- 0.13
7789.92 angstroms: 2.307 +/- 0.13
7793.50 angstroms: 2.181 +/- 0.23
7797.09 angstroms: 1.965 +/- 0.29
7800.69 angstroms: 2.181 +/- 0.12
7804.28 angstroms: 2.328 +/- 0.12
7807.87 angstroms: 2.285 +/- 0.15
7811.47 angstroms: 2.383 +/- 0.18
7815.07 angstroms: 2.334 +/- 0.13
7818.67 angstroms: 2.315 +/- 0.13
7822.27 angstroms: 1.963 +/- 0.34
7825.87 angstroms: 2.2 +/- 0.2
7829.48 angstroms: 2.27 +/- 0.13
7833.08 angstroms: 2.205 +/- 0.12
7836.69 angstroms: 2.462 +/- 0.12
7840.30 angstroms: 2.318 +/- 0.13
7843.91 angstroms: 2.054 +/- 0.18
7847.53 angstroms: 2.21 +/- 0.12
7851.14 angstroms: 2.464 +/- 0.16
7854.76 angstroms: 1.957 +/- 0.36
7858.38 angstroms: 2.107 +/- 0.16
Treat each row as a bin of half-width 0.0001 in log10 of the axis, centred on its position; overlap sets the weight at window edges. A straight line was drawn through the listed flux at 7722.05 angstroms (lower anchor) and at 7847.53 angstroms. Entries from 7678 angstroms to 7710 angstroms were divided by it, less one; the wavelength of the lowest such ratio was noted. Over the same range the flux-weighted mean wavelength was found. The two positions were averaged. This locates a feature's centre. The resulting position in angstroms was 7699.3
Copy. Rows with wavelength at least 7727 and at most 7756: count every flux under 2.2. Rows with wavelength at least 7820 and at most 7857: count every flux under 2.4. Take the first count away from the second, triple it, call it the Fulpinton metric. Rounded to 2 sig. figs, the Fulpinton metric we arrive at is 21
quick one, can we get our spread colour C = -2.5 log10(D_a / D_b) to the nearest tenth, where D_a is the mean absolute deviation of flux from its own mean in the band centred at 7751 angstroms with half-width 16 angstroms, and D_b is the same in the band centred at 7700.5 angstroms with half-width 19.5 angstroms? 3.1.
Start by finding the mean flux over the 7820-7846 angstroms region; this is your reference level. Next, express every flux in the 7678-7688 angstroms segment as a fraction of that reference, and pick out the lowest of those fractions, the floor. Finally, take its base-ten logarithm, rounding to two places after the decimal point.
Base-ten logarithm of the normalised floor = 0.13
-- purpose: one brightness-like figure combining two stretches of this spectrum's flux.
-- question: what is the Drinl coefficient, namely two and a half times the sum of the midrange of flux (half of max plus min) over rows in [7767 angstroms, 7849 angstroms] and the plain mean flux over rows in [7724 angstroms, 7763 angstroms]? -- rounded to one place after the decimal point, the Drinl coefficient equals 11.5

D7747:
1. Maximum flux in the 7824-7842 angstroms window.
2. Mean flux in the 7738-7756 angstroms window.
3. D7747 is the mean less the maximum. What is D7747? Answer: -0.12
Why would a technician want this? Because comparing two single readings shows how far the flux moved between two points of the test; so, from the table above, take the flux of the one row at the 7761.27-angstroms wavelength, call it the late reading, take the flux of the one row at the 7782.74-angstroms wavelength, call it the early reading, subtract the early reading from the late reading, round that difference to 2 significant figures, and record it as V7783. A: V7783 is 0.53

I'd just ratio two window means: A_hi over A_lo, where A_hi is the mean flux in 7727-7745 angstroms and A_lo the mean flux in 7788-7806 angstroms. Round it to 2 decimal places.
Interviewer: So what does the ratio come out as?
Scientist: 1.08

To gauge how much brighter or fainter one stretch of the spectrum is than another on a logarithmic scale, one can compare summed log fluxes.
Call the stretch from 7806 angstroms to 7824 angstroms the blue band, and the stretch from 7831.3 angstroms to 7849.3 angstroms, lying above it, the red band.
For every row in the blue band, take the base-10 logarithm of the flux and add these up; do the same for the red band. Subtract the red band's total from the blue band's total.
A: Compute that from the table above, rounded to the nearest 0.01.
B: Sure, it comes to 0.00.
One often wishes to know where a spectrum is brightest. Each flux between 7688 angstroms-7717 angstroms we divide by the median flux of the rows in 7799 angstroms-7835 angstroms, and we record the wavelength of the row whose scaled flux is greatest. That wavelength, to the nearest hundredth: 7697.20 angstroms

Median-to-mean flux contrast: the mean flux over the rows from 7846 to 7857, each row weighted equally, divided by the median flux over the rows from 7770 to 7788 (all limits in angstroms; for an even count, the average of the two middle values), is 1.01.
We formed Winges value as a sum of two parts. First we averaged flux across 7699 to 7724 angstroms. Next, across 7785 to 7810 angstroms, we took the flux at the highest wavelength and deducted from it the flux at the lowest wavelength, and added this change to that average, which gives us 2.6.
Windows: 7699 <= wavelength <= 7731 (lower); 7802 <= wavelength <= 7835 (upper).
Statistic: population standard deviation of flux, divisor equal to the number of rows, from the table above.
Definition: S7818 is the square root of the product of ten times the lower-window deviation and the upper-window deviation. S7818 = 1.1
